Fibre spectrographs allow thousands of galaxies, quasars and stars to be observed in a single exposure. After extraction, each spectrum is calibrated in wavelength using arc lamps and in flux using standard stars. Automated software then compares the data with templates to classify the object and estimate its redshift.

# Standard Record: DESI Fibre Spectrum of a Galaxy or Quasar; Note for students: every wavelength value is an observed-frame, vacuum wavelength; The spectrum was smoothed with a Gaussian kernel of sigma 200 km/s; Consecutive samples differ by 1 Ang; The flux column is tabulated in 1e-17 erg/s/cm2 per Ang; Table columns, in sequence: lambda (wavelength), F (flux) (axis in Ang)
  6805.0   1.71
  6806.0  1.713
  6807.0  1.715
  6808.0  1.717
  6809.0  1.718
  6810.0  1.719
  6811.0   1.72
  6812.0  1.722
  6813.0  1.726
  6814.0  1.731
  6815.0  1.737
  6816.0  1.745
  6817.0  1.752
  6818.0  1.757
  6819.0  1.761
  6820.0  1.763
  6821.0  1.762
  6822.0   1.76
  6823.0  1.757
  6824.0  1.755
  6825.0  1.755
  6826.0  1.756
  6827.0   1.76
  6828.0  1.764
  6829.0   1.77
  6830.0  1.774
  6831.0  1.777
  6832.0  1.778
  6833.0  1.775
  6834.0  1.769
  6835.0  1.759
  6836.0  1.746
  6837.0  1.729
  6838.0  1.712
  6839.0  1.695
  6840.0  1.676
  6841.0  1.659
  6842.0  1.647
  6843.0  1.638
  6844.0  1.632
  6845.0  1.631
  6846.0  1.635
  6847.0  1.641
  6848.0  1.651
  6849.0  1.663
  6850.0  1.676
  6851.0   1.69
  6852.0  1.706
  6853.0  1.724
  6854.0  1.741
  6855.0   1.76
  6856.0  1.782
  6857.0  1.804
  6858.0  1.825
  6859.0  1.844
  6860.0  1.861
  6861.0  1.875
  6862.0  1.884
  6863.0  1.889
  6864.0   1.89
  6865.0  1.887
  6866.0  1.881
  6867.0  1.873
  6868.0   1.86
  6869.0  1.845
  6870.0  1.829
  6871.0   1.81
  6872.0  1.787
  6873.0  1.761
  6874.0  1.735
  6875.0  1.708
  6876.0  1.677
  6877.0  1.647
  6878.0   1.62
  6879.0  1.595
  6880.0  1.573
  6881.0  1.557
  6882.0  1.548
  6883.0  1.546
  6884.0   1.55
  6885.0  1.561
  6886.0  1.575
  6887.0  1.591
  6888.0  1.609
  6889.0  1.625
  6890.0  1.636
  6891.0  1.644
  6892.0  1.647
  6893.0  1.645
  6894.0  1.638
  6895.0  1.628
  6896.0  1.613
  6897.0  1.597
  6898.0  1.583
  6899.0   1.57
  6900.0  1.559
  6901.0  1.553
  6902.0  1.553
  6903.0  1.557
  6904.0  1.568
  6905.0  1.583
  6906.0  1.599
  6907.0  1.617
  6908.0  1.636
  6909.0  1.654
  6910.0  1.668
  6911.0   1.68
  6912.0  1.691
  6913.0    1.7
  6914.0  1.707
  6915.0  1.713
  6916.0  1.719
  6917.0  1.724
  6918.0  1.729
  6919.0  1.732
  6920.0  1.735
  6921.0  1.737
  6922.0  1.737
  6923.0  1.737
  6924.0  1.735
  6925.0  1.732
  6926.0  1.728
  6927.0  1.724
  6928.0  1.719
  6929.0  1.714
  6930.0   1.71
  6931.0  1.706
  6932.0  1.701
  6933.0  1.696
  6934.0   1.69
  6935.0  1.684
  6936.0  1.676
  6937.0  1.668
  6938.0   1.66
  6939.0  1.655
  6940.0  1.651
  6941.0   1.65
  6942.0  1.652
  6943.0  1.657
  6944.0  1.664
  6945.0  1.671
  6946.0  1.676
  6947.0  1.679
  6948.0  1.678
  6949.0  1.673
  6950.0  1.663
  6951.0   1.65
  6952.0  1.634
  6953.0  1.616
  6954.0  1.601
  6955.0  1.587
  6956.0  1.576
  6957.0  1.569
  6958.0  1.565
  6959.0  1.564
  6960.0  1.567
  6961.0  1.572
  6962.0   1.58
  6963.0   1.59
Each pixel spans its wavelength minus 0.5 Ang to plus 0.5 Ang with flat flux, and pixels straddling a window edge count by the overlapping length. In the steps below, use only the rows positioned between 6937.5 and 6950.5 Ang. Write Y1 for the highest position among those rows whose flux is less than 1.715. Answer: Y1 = 6950.0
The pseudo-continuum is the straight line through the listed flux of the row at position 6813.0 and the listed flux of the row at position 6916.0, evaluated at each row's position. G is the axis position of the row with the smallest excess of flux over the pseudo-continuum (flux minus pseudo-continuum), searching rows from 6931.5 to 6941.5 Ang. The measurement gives 6941.0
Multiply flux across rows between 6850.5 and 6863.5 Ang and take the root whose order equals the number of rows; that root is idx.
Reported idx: 1.80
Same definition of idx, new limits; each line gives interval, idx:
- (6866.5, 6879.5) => 1.75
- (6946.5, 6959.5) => 1.62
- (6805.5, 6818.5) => 1.73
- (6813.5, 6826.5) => 1.75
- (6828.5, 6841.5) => 1.74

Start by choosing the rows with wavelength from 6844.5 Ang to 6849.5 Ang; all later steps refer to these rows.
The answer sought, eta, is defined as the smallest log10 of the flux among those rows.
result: 0.212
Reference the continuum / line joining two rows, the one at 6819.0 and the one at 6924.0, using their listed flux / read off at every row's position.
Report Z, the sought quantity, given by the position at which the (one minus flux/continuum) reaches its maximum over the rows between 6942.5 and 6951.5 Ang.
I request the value 6951.0 Ang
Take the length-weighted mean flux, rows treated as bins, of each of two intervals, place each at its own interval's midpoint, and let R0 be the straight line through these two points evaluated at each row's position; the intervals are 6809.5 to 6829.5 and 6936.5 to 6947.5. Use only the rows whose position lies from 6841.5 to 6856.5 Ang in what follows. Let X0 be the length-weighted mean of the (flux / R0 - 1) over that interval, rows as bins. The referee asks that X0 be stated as -0.027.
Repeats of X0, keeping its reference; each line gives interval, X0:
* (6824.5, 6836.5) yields 0.014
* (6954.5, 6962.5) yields -0.047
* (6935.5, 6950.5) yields 0.002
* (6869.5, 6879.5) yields 0.004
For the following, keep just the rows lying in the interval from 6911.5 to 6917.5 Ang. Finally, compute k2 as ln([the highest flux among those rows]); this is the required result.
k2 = 0.54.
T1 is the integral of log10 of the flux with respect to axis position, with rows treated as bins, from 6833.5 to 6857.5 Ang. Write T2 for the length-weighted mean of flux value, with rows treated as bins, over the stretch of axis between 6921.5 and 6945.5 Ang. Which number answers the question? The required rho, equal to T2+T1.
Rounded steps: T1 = 5.52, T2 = 1.69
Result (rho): 7.21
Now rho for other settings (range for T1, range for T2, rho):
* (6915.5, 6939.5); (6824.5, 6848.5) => 7.31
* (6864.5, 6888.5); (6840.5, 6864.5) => 7.20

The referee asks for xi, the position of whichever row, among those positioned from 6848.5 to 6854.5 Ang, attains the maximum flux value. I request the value 6854.0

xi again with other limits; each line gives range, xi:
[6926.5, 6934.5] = 6927.0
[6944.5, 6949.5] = 6947.0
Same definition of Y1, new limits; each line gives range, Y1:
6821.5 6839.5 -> 6839.0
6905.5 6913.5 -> 6913.0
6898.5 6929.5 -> 6929.0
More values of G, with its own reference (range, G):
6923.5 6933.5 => 6933.0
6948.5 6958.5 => 6958.0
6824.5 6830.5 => 6825.0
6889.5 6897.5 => 6897.0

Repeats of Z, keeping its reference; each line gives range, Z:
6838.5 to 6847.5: 6845.0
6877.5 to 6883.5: 6883.0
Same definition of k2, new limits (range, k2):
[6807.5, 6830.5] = 0.57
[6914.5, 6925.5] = 0.55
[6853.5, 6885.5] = 0.64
